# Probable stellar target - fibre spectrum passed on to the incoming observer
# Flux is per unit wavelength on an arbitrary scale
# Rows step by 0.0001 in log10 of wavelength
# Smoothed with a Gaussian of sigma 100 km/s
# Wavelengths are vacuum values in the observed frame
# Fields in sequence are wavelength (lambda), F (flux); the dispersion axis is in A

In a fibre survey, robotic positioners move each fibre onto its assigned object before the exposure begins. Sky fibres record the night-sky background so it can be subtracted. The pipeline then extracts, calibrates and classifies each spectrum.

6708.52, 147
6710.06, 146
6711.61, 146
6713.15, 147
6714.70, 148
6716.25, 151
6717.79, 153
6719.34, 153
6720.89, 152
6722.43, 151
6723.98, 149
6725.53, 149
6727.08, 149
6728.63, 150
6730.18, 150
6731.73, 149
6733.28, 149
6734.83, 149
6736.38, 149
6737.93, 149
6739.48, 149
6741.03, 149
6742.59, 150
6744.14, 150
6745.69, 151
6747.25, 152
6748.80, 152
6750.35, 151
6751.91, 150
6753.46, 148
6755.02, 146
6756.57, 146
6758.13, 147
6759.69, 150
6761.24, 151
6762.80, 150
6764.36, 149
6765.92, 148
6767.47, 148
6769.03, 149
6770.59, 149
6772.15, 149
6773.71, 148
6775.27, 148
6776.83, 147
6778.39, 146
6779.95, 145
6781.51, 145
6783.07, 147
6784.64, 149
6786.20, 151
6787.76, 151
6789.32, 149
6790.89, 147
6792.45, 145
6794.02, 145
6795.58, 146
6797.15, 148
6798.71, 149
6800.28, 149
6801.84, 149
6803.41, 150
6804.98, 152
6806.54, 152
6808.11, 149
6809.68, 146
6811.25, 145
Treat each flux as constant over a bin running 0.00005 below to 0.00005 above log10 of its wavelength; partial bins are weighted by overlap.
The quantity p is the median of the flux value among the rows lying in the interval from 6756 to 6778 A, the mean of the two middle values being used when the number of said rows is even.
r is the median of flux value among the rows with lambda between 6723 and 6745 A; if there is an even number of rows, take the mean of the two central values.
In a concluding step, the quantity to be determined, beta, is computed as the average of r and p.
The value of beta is 149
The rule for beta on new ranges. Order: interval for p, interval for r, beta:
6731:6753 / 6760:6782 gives 149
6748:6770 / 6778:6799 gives 148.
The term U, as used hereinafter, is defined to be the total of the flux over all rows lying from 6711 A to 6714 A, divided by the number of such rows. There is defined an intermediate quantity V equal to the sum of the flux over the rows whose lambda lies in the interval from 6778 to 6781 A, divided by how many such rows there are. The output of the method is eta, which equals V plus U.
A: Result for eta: 292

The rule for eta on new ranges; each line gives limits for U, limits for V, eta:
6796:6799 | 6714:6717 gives 298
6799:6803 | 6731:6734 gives 298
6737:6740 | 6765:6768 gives 297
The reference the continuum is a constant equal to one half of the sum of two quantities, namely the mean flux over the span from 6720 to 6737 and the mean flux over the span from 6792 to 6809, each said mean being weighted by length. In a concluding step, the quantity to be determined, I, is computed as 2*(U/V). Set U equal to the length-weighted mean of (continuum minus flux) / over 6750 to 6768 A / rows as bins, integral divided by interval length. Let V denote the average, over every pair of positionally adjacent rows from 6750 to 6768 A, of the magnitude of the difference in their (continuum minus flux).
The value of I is 0.8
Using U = 0.5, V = 1.18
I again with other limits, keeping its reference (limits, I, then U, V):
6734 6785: 1.1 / 0.5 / 0.81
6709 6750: -1.8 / -0.6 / 0.64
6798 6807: -3.3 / -1.0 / 0.60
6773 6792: 2.4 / 1.4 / 1.18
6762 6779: 2.7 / 0.8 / 0.60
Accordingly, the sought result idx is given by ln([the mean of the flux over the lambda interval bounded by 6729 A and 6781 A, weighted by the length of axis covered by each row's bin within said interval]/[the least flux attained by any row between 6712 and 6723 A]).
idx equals 0.013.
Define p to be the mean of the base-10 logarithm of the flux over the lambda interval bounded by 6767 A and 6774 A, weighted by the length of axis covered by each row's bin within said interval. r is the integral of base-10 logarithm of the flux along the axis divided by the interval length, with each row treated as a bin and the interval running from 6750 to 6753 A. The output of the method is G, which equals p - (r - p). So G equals 2.166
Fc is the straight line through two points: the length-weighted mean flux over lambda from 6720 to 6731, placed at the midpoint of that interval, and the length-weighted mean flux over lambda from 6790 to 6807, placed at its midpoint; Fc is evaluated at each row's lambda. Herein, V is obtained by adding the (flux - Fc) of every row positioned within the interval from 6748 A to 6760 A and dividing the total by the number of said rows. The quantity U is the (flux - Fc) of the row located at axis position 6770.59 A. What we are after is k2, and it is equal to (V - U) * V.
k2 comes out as 0.4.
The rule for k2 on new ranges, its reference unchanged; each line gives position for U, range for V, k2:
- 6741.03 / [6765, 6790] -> 0.1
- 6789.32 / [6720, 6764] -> 0.1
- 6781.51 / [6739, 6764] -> 0.4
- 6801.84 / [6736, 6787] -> 0.5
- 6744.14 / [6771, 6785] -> 3.4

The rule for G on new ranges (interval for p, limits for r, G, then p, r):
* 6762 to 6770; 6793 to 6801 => 2.177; 2.17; 2.17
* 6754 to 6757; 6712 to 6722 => 2.152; 2.17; 2.18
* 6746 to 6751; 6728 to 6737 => 2.188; 2.18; 2.17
